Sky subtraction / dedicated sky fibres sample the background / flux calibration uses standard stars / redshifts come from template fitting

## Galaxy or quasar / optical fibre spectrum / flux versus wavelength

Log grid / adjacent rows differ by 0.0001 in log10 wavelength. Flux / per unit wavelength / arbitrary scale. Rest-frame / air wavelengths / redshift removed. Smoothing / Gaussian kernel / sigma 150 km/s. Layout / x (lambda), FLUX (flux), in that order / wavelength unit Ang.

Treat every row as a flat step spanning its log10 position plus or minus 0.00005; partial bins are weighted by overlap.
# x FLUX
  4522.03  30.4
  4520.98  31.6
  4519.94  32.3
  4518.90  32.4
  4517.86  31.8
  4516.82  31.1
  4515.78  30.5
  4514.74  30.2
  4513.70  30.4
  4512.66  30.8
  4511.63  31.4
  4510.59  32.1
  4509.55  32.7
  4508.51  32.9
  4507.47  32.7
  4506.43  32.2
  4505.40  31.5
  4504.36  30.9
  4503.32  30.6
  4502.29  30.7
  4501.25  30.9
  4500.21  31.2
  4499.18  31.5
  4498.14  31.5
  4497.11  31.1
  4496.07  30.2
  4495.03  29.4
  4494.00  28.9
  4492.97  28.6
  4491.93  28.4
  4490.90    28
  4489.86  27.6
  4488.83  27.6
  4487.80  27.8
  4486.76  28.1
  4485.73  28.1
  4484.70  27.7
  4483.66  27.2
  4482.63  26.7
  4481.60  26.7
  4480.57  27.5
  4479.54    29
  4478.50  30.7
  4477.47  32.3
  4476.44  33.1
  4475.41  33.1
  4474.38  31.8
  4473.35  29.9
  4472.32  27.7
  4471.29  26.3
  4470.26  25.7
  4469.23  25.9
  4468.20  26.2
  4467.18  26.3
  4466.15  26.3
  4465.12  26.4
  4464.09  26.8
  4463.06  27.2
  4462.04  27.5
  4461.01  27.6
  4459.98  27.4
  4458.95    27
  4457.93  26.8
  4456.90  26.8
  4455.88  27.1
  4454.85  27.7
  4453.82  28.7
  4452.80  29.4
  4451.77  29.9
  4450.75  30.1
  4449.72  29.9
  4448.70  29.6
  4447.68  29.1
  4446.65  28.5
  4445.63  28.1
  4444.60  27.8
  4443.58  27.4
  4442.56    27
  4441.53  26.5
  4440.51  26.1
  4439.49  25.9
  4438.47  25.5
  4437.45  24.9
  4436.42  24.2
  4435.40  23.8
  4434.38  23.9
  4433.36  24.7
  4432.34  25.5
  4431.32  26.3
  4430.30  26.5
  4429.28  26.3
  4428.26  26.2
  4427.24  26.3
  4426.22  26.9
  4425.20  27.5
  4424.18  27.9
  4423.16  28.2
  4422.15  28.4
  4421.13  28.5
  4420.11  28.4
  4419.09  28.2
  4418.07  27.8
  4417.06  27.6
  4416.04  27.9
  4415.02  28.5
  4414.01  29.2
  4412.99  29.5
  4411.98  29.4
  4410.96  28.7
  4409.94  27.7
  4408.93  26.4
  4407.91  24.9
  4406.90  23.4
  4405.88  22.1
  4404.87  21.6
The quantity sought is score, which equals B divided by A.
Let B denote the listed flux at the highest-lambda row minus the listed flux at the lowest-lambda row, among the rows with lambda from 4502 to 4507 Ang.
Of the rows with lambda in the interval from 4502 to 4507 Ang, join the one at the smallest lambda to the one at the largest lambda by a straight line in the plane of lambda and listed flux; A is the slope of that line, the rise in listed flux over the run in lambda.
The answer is 4.1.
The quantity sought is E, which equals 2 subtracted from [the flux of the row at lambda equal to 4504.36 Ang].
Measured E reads 28.9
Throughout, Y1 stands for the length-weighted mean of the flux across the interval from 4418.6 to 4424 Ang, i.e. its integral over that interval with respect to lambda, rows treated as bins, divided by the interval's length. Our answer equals 28.3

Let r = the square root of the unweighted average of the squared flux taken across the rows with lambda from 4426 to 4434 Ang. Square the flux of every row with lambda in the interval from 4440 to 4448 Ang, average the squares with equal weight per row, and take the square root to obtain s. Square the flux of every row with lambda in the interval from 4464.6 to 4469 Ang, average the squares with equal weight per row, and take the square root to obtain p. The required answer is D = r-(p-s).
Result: 27.4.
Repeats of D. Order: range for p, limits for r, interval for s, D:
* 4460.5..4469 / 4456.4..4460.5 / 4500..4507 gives 31.4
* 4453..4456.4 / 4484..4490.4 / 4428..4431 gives 26.3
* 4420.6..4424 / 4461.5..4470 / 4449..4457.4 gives 26.9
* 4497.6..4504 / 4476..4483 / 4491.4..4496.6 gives 27.6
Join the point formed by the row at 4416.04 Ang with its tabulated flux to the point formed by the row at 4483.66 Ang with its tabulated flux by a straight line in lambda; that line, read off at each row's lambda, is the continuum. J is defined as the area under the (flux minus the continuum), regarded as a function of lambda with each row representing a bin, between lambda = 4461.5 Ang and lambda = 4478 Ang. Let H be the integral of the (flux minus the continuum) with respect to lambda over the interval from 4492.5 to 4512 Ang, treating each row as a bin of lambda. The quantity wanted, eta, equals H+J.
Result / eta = 96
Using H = 80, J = 16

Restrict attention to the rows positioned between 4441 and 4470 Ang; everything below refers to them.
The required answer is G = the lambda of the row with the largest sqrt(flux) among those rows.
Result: 4450.75 Ang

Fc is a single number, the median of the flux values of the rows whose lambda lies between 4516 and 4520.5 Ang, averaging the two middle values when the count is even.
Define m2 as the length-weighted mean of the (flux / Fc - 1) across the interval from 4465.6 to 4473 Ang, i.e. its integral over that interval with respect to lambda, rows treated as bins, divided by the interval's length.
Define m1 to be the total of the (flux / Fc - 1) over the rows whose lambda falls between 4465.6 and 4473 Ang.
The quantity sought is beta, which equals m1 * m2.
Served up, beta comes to 0.22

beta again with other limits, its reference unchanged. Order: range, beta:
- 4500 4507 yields 0.01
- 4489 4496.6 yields 0.08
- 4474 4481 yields 0.01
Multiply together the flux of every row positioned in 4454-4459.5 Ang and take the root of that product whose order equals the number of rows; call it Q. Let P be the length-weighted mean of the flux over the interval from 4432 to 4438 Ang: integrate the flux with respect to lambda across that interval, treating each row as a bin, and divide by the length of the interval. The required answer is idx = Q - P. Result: 2.6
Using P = 24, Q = 27.1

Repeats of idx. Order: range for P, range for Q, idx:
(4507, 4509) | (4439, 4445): -6.0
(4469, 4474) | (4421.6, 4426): 0.7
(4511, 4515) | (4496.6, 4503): 0.3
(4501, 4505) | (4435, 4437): -6.8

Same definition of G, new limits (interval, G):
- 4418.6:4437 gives 4421.13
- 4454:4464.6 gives 4454.85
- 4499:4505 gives 4499.18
